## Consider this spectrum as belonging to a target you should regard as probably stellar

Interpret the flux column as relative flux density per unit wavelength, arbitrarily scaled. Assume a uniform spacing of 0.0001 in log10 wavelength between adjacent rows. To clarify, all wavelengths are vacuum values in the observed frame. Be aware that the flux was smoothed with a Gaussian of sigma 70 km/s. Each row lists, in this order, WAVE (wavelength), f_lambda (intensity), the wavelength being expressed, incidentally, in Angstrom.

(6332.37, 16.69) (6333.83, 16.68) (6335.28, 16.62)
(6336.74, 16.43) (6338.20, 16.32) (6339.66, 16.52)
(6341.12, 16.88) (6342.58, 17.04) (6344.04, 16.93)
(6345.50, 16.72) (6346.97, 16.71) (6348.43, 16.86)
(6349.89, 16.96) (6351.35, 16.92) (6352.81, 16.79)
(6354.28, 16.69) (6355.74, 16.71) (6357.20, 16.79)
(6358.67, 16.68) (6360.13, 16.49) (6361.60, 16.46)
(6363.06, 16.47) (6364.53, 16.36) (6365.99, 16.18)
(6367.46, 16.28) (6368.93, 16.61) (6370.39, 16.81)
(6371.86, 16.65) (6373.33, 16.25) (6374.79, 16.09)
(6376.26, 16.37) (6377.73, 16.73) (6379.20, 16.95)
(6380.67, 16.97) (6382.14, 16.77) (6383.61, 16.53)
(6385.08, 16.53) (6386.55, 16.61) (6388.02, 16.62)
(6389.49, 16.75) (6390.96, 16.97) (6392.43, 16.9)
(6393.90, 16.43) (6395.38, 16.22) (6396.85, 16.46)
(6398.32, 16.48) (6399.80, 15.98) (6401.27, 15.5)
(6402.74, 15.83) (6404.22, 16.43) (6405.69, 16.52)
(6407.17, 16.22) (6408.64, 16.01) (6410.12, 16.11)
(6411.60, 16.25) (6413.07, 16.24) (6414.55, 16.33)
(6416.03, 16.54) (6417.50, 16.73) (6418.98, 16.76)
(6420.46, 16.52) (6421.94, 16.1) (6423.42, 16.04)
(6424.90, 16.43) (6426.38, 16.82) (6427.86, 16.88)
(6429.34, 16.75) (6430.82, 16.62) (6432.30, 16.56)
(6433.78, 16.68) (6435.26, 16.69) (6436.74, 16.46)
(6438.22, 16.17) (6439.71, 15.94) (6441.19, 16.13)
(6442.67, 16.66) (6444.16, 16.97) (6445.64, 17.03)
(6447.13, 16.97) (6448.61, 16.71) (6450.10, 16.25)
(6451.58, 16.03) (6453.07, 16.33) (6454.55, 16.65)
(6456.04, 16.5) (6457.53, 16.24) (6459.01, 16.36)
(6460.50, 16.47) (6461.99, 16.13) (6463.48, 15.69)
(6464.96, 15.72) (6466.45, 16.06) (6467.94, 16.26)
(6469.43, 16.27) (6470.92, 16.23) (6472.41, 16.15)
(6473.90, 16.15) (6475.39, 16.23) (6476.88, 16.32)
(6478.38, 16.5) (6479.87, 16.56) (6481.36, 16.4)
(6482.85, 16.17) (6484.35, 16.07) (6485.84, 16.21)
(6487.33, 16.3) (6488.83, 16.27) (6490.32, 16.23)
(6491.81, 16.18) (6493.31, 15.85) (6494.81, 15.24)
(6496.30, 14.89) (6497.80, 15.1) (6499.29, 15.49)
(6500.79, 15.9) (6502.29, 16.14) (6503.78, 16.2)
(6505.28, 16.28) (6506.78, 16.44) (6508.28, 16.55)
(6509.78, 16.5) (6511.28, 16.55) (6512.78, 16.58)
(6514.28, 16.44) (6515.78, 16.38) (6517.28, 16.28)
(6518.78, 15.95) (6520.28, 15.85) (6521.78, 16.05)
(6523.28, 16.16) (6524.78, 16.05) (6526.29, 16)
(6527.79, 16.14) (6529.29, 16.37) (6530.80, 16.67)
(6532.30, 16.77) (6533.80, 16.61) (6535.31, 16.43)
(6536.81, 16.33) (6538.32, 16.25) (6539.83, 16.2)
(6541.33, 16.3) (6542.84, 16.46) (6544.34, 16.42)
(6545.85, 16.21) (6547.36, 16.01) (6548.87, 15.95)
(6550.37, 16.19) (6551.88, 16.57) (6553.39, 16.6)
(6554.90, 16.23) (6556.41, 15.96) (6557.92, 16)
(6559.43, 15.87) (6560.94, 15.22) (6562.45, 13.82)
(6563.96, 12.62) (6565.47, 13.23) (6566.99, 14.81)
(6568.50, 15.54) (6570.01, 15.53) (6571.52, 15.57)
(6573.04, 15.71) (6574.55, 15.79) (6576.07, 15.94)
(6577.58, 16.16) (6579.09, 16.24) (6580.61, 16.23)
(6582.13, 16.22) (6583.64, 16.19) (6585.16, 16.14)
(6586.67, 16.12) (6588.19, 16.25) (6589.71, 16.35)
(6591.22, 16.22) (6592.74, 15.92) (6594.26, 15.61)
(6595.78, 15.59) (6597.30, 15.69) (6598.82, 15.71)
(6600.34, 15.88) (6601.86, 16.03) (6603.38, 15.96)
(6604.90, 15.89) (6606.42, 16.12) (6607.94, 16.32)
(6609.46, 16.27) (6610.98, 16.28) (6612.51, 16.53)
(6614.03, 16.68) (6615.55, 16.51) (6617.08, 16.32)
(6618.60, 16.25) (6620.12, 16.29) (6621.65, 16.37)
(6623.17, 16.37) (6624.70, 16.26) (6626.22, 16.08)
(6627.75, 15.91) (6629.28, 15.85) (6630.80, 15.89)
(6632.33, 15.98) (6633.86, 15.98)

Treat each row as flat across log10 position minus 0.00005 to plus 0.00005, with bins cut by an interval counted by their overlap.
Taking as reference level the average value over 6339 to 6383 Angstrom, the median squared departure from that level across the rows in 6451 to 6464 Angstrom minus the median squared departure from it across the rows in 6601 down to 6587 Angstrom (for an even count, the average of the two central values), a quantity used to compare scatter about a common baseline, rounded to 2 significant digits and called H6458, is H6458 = -0.49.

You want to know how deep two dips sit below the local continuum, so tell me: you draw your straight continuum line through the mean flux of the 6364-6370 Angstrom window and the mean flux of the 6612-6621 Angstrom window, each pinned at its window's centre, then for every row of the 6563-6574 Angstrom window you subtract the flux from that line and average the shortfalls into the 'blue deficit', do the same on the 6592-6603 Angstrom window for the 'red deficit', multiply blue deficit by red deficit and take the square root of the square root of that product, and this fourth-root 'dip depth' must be 1.02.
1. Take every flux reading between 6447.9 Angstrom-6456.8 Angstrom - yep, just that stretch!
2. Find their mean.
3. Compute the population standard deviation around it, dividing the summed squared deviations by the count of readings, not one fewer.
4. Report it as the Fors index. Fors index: 0.235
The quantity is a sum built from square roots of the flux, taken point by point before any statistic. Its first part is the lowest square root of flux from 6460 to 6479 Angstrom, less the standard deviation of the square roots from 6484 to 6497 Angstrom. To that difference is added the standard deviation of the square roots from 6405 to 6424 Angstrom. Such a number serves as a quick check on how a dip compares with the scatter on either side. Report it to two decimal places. 3.93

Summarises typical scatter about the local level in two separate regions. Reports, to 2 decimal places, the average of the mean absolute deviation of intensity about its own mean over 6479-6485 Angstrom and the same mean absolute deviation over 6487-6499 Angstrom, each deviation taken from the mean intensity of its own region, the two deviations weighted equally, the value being 0.35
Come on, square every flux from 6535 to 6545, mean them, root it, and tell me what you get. 16.3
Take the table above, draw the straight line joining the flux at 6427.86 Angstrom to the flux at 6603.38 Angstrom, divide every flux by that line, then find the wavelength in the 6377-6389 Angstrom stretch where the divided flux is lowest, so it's 6383.61 Angstrom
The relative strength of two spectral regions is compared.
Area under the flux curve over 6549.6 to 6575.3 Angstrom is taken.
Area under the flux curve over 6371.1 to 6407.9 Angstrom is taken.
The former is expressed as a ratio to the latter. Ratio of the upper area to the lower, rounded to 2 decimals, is 0.65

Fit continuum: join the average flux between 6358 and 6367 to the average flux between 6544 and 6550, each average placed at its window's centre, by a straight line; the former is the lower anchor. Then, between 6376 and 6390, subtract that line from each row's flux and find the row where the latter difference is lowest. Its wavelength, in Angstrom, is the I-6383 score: 6376.26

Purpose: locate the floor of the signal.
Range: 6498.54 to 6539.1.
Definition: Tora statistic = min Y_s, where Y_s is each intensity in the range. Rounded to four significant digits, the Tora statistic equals 15.49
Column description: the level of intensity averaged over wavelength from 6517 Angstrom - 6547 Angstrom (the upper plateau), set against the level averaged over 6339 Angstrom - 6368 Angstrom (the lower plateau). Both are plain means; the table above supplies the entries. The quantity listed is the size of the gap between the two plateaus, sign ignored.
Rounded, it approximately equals 0.40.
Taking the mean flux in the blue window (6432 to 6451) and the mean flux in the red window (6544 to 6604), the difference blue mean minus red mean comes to 0.80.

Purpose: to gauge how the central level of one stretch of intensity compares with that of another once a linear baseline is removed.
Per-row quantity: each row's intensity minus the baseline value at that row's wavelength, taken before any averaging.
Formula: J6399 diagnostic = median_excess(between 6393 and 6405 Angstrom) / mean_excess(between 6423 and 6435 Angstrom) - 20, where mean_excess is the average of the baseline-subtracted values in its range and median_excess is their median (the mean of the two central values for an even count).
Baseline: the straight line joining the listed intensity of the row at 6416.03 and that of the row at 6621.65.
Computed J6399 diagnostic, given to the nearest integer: -23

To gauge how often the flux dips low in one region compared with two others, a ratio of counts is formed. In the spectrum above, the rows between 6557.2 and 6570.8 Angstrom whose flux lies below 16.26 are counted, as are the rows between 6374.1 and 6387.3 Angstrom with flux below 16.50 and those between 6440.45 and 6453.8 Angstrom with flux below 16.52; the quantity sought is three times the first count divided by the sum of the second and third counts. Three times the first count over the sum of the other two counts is 4.50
